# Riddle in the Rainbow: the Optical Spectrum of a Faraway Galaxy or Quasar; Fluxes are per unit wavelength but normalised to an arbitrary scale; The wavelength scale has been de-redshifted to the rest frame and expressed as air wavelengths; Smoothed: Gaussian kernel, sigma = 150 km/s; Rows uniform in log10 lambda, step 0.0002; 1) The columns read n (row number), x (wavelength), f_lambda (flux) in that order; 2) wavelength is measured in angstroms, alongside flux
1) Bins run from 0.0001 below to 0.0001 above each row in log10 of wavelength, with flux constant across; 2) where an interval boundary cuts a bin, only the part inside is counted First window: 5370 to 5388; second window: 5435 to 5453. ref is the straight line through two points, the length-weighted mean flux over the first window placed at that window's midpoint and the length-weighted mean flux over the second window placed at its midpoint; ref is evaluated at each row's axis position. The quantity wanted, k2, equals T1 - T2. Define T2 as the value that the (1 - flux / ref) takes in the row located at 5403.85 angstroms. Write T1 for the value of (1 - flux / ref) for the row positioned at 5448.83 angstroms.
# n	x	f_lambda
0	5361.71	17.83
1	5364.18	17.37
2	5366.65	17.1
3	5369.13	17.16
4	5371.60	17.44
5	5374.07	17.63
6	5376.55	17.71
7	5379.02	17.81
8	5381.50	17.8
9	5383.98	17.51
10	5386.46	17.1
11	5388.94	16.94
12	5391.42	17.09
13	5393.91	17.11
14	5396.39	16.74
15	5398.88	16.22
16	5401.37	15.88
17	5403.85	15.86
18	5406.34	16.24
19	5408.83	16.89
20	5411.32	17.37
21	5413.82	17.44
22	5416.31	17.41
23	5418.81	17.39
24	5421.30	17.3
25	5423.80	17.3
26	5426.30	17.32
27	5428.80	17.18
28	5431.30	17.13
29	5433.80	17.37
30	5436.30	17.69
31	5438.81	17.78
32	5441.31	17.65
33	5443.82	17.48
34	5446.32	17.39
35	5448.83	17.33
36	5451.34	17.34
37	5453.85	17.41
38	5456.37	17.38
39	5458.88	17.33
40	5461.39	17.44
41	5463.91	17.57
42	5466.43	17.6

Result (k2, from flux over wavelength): -0.085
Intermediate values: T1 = 0.011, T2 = 0.096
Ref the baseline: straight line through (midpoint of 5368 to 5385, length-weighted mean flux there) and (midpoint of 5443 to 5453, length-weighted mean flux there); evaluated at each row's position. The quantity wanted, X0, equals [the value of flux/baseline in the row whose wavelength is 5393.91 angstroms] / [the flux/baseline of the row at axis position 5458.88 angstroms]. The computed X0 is 0.98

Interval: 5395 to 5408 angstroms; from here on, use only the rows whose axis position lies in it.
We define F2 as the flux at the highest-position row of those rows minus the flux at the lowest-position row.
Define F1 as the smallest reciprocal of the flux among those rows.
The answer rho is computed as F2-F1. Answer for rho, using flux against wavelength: -0.56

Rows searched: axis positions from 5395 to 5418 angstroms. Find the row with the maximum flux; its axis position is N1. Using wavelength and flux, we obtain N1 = 5413.82 angstroms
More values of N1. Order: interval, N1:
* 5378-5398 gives 5379.02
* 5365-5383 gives 5379.02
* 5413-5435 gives 5413.82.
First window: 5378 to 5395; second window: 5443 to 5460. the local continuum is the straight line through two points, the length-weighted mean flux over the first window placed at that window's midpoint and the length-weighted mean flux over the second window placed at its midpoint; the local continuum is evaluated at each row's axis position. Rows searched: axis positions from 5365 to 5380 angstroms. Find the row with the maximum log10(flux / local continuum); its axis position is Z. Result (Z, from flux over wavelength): 5379.02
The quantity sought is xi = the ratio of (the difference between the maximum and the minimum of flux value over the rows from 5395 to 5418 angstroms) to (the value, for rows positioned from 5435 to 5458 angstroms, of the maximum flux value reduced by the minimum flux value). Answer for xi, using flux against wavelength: 3.51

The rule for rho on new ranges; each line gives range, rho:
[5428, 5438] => 0.45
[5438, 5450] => -0.51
